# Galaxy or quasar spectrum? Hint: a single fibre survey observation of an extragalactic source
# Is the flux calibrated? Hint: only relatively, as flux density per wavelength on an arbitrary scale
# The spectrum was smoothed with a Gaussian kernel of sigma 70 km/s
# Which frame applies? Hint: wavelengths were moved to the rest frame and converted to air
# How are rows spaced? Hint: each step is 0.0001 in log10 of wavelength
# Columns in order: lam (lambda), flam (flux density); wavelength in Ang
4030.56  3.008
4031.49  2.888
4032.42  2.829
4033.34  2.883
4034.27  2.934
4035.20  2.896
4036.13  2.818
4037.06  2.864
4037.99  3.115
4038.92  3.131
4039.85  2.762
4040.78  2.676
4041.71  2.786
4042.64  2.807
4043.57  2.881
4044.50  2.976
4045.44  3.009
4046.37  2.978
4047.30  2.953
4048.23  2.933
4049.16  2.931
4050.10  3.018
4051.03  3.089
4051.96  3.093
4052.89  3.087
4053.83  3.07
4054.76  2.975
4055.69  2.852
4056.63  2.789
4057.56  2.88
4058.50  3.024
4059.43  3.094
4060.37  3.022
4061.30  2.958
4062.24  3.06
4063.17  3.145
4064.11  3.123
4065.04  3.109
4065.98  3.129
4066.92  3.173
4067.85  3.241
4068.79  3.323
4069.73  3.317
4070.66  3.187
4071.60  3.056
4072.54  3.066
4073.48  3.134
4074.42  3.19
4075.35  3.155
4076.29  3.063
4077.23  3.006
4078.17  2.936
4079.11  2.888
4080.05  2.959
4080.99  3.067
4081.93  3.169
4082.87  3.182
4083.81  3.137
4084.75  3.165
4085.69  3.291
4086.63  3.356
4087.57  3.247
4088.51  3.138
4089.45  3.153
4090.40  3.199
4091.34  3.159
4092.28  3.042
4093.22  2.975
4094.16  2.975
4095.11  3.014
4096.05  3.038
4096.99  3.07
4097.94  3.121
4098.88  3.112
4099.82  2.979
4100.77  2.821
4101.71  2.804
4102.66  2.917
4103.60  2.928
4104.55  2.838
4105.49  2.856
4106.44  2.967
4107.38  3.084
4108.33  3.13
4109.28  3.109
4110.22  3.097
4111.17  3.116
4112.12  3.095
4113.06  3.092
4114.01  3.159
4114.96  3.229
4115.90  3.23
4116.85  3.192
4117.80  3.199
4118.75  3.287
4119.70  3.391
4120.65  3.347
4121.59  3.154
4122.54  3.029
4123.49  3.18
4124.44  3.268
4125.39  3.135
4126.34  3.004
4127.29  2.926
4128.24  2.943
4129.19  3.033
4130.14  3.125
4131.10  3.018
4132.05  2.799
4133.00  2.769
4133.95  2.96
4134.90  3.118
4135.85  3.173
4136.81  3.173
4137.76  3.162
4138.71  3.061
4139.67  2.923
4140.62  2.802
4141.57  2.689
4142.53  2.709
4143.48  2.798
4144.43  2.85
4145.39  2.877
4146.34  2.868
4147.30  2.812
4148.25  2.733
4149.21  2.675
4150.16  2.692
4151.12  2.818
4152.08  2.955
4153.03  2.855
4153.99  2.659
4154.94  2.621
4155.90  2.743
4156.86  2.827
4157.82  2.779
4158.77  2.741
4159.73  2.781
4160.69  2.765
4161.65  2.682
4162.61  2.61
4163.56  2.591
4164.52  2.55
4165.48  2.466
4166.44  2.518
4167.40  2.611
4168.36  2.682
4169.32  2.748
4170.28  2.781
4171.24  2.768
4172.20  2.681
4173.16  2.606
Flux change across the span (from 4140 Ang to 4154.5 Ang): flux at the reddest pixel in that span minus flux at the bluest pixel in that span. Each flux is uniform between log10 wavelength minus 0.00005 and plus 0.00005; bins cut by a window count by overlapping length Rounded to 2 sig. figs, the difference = -0.14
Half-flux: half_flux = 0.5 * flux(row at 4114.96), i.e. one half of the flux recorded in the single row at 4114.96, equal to 1.61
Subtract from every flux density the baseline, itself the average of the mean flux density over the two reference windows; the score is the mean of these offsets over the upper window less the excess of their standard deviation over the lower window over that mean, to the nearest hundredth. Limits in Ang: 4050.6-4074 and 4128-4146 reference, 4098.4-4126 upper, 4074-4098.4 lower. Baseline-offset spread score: 0.05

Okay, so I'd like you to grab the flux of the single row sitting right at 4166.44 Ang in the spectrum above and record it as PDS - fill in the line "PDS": 2.518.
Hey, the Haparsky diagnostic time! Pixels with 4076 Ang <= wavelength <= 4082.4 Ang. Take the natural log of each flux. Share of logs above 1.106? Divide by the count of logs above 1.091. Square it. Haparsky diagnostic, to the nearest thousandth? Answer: 0.011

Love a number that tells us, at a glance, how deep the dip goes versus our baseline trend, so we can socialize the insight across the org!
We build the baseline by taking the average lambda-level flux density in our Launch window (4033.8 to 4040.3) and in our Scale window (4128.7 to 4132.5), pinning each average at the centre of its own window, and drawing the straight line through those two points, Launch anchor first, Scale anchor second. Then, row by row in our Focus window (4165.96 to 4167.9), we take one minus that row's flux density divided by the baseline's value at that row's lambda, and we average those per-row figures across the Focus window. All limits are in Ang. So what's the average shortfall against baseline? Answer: 0.15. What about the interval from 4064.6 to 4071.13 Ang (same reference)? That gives -0.09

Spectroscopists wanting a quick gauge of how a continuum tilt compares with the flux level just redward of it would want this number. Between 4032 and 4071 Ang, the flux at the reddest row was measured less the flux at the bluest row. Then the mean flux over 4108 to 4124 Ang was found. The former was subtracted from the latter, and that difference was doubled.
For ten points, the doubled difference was 5.6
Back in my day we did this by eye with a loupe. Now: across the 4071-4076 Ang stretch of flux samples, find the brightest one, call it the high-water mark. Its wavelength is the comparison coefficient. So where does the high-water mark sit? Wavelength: 4074.42 Ang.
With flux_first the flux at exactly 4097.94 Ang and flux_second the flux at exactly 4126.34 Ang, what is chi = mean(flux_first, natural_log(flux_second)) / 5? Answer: 0.422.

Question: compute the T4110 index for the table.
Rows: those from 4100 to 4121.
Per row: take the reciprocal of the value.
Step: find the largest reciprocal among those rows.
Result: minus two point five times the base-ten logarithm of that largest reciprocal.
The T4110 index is 1.12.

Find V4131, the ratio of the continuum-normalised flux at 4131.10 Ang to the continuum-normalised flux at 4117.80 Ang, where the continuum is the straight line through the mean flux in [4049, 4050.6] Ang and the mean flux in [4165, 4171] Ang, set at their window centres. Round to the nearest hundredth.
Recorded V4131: 0.96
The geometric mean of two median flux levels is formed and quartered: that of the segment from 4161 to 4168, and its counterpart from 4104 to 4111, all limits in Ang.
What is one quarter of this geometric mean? 0.707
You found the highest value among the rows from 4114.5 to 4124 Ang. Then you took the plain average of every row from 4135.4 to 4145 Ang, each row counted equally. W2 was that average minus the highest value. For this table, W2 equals -0.46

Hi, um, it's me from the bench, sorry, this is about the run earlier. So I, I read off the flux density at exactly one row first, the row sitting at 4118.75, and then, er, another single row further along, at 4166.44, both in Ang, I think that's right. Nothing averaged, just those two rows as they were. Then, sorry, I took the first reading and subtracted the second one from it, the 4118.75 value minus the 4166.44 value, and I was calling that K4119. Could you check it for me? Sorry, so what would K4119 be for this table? 0.77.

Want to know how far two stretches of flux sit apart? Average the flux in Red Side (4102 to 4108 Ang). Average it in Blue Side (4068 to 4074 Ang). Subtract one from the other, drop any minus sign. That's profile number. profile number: 0.25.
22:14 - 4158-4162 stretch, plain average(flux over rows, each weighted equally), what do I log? 2.7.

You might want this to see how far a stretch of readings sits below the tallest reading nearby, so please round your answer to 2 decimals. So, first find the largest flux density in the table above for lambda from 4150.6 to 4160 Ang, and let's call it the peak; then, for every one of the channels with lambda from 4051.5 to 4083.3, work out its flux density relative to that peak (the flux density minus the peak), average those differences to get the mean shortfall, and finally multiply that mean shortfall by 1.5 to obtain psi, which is 0.18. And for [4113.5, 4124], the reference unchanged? 0.39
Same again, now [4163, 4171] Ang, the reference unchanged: -0.50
